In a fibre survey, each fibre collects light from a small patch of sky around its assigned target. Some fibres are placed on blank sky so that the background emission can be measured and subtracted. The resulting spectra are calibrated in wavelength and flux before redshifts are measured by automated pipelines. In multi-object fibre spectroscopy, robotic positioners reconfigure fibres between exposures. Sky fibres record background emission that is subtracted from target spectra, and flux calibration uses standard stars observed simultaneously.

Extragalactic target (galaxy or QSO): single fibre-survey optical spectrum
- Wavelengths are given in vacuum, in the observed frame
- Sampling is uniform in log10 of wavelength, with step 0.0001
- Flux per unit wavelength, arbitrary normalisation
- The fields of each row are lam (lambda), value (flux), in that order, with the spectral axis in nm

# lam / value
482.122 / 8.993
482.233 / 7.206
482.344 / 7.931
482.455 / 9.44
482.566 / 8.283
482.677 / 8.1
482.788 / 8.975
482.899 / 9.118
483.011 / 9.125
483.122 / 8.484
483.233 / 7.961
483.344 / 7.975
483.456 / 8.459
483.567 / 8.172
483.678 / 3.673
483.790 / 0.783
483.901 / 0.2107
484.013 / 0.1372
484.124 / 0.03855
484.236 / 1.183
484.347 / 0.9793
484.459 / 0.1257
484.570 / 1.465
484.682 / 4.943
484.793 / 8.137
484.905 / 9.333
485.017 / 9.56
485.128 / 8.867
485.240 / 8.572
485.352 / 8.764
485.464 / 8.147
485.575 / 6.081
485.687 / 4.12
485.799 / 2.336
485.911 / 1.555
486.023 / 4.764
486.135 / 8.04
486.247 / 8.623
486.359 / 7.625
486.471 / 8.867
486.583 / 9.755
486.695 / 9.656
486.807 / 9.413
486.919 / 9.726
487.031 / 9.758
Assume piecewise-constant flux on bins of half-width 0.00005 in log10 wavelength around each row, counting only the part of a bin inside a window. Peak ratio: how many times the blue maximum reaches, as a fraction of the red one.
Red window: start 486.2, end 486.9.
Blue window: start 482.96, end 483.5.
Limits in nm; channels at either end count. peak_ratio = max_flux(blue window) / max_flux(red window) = 0.94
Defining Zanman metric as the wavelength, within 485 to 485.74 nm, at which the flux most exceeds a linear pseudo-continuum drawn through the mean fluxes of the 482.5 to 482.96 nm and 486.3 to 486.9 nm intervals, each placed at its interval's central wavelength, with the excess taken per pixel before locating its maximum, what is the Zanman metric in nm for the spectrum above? 485.017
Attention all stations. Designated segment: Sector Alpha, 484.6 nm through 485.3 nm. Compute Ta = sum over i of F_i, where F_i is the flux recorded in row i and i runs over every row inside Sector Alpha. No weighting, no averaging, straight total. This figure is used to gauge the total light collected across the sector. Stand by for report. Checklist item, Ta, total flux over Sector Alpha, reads 49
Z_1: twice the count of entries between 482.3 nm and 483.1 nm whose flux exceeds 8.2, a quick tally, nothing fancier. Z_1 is 10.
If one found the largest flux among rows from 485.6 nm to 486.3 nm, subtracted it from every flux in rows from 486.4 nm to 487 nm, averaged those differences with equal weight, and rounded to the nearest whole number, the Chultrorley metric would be 1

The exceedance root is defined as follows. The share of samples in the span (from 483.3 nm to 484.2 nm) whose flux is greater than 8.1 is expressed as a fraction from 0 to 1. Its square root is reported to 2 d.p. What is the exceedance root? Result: 0.50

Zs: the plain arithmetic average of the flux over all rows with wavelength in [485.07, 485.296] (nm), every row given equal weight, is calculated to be 8.7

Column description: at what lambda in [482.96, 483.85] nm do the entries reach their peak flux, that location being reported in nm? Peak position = 483.011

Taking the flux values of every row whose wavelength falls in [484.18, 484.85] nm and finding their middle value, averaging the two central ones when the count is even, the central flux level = 1.3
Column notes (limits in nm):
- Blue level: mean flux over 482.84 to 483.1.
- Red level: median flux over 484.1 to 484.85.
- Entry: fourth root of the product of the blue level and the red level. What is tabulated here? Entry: 1.81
